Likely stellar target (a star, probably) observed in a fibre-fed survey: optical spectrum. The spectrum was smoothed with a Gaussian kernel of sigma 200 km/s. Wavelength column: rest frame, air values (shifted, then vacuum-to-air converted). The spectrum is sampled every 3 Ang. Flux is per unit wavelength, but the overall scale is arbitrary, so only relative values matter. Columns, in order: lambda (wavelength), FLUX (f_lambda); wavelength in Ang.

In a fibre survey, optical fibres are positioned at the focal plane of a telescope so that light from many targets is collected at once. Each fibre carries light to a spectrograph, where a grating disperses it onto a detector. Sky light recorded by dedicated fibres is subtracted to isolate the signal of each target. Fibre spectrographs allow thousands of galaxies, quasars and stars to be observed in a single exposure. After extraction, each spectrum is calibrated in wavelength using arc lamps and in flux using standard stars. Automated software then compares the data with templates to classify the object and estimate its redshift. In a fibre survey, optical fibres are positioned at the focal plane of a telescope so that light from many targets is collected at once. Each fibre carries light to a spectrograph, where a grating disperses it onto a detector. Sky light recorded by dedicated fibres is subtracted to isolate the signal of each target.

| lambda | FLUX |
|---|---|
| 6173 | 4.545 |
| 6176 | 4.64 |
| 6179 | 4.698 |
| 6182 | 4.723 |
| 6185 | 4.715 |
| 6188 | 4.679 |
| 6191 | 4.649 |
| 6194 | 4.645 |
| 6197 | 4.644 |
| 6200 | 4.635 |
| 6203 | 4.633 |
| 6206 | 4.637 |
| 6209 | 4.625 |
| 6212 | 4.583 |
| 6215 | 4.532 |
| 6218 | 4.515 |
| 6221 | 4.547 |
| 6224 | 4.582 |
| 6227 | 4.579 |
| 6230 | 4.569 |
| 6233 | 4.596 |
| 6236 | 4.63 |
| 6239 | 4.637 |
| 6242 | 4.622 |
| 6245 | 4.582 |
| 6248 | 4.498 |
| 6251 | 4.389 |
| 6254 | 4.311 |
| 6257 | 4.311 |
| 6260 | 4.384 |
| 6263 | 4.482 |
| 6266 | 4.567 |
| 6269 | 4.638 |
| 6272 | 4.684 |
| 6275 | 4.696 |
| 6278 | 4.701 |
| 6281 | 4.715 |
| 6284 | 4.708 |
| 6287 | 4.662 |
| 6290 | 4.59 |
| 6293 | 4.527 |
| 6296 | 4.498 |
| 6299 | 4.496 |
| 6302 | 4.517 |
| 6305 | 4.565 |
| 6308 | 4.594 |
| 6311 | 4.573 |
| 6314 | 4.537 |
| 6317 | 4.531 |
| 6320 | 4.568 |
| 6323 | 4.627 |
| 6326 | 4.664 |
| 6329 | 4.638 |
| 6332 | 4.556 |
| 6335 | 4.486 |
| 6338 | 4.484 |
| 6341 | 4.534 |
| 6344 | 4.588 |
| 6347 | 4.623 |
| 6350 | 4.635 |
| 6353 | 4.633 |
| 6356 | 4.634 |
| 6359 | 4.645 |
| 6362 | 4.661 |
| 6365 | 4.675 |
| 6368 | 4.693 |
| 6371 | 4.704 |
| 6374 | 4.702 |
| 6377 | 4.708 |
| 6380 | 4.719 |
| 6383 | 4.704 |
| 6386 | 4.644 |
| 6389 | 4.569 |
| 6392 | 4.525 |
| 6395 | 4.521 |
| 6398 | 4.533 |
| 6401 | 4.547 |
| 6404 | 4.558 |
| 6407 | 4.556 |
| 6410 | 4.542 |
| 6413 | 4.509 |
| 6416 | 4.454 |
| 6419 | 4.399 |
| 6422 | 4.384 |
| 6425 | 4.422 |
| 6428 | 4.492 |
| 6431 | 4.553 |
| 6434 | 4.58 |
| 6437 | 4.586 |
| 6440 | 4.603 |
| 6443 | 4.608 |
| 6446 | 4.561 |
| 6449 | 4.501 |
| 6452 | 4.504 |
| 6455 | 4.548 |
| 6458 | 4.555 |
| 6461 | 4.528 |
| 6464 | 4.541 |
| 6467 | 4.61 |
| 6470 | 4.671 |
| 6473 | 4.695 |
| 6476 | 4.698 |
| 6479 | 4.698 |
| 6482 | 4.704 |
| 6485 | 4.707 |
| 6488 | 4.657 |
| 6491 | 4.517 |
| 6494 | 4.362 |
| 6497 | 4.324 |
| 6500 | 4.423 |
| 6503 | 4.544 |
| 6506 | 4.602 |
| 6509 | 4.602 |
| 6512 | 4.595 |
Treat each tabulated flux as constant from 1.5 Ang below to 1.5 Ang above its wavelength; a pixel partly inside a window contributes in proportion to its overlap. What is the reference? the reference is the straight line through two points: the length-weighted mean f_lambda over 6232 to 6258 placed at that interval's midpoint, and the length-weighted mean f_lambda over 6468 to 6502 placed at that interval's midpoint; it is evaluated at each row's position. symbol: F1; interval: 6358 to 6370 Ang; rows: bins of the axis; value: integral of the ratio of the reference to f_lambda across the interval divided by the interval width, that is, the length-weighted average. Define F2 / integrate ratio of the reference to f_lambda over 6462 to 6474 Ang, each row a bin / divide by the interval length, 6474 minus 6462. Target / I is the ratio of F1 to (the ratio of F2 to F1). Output 0.96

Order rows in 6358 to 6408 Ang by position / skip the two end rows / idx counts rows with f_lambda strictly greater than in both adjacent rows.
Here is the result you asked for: 3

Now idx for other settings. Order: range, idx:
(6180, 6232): 2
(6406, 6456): 1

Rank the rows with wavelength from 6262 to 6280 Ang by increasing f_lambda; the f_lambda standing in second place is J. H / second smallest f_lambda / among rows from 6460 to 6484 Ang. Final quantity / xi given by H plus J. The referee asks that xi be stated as 9.11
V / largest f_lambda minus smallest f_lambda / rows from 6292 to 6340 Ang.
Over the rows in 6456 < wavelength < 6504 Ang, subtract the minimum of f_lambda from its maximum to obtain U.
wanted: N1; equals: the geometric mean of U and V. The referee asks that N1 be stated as 0.26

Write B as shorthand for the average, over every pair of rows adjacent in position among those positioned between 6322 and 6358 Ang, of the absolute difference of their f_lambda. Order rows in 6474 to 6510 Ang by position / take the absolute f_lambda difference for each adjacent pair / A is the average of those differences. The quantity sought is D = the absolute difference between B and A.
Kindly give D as 0.027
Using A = 0.061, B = 0.034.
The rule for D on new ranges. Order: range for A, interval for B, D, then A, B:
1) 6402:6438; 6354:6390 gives 0.012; 0.034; 0.022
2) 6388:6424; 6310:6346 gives 0.018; 0.024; 0.042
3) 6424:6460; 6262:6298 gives 0.009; 0.032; 0.041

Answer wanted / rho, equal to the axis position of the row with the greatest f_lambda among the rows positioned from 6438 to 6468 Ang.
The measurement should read 6467 Ang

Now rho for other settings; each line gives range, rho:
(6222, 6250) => 6239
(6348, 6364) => 6362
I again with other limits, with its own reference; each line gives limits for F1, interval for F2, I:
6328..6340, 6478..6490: 1.02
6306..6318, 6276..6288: 1.03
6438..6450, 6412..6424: 0.97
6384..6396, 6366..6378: 1.03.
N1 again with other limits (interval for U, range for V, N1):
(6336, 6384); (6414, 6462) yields 0.23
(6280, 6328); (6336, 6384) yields 0.23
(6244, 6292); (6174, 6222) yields 0.29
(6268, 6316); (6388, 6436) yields 0.21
